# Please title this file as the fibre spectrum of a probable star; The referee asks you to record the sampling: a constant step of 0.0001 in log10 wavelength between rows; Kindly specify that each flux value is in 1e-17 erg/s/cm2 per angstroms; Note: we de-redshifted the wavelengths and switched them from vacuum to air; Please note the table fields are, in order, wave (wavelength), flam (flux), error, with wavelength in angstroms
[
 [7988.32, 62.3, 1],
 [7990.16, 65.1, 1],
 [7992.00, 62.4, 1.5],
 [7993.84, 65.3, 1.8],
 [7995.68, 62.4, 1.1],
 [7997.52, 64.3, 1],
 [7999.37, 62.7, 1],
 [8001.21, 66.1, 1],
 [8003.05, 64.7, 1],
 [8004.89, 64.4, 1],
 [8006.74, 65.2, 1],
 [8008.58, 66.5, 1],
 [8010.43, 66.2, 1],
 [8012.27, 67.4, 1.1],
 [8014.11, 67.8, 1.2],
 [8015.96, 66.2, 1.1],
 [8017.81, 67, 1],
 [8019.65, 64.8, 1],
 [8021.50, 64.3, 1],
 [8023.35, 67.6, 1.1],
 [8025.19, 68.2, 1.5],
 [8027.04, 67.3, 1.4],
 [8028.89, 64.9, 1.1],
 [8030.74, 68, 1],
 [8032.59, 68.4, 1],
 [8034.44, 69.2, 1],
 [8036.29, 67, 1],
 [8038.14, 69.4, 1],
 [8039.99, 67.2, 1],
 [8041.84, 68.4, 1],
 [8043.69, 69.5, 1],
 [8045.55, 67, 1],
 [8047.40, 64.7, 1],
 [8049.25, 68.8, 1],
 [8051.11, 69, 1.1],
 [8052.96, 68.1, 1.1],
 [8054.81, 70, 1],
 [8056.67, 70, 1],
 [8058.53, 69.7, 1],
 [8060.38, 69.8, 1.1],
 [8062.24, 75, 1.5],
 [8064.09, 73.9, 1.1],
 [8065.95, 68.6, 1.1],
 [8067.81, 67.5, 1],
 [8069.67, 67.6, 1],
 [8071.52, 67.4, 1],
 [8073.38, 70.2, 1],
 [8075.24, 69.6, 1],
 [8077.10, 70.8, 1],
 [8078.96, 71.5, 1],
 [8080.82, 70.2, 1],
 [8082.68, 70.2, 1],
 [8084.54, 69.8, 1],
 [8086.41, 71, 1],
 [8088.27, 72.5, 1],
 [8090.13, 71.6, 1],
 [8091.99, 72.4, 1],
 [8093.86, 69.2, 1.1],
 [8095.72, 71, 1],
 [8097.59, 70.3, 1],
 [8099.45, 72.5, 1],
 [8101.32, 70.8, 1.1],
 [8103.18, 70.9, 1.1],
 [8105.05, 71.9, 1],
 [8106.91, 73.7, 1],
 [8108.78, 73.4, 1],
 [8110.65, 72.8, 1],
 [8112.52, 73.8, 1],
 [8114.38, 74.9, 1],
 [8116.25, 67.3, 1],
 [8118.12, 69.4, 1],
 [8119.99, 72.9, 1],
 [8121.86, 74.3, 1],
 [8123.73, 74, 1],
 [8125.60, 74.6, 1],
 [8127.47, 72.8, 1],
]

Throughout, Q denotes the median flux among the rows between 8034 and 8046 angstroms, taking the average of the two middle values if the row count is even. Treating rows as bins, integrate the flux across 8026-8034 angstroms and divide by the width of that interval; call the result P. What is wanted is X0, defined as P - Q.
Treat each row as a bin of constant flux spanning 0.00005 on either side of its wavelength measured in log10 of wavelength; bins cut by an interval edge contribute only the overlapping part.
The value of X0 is -1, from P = 67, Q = 68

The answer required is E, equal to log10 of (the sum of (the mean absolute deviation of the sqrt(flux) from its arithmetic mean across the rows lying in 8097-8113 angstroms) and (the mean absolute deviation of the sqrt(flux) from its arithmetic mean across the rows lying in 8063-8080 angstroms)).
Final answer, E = -0.77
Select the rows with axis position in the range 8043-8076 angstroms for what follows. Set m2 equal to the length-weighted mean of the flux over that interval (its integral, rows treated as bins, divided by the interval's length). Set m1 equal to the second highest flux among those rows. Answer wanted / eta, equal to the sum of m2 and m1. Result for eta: 143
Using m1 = 73.9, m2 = 69.2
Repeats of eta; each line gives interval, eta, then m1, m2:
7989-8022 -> 133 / 67.4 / 65.1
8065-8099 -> 143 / 72.4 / 70.1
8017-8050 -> 137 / 69.4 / 67.3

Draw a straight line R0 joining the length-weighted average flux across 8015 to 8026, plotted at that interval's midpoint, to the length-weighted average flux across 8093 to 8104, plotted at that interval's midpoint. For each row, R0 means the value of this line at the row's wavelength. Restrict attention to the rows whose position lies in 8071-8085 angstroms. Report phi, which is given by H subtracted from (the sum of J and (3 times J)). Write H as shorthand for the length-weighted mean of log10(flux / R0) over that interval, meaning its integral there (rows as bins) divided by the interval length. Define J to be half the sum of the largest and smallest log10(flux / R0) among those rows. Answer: -0.004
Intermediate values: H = 0.0025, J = -0.0004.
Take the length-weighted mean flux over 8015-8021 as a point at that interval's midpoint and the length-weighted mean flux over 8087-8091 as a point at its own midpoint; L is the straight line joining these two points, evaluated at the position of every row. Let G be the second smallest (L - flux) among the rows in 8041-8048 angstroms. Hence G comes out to -0.5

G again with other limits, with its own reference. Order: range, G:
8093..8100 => 1.6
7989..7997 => -1.6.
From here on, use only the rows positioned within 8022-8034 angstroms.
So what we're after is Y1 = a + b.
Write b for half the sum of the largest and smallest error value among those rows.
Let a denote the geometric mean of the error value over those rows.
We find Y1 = 2.42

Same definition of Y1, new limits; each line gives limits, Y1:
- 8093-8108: 2.09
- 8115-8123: 2.00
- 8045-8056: 2.08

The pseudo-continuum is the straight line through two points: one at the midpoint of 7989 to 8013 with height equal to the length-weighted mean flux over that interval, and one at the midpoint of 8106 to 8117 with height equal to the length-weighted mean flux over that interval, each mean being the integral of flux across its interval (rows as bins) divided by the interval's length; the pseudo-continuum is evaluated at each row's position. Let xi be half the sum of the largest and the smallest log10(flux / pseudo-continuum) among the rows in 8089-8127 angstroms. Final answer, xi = -0.012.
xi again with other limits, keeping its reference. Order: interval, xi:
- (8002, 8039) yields 0.000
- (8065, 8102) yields -0.003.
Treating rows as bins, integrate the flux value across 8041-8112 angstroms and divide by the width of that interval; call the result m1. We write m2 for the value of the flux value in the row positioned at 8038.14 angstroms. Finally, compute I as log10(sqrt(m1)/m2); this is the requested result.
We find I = -0.92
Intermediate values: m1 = 70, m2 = 69.4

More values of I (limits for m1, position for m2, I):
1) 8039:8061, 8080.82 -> -0.93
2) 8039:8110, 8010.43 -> -0.90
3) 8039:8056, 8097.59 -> -0.93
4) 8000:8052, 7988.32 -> -0.88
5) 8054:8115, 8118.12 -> -0.92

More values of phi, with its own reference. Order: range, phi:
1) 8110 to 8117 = -0.023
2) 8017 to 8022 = -0.011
